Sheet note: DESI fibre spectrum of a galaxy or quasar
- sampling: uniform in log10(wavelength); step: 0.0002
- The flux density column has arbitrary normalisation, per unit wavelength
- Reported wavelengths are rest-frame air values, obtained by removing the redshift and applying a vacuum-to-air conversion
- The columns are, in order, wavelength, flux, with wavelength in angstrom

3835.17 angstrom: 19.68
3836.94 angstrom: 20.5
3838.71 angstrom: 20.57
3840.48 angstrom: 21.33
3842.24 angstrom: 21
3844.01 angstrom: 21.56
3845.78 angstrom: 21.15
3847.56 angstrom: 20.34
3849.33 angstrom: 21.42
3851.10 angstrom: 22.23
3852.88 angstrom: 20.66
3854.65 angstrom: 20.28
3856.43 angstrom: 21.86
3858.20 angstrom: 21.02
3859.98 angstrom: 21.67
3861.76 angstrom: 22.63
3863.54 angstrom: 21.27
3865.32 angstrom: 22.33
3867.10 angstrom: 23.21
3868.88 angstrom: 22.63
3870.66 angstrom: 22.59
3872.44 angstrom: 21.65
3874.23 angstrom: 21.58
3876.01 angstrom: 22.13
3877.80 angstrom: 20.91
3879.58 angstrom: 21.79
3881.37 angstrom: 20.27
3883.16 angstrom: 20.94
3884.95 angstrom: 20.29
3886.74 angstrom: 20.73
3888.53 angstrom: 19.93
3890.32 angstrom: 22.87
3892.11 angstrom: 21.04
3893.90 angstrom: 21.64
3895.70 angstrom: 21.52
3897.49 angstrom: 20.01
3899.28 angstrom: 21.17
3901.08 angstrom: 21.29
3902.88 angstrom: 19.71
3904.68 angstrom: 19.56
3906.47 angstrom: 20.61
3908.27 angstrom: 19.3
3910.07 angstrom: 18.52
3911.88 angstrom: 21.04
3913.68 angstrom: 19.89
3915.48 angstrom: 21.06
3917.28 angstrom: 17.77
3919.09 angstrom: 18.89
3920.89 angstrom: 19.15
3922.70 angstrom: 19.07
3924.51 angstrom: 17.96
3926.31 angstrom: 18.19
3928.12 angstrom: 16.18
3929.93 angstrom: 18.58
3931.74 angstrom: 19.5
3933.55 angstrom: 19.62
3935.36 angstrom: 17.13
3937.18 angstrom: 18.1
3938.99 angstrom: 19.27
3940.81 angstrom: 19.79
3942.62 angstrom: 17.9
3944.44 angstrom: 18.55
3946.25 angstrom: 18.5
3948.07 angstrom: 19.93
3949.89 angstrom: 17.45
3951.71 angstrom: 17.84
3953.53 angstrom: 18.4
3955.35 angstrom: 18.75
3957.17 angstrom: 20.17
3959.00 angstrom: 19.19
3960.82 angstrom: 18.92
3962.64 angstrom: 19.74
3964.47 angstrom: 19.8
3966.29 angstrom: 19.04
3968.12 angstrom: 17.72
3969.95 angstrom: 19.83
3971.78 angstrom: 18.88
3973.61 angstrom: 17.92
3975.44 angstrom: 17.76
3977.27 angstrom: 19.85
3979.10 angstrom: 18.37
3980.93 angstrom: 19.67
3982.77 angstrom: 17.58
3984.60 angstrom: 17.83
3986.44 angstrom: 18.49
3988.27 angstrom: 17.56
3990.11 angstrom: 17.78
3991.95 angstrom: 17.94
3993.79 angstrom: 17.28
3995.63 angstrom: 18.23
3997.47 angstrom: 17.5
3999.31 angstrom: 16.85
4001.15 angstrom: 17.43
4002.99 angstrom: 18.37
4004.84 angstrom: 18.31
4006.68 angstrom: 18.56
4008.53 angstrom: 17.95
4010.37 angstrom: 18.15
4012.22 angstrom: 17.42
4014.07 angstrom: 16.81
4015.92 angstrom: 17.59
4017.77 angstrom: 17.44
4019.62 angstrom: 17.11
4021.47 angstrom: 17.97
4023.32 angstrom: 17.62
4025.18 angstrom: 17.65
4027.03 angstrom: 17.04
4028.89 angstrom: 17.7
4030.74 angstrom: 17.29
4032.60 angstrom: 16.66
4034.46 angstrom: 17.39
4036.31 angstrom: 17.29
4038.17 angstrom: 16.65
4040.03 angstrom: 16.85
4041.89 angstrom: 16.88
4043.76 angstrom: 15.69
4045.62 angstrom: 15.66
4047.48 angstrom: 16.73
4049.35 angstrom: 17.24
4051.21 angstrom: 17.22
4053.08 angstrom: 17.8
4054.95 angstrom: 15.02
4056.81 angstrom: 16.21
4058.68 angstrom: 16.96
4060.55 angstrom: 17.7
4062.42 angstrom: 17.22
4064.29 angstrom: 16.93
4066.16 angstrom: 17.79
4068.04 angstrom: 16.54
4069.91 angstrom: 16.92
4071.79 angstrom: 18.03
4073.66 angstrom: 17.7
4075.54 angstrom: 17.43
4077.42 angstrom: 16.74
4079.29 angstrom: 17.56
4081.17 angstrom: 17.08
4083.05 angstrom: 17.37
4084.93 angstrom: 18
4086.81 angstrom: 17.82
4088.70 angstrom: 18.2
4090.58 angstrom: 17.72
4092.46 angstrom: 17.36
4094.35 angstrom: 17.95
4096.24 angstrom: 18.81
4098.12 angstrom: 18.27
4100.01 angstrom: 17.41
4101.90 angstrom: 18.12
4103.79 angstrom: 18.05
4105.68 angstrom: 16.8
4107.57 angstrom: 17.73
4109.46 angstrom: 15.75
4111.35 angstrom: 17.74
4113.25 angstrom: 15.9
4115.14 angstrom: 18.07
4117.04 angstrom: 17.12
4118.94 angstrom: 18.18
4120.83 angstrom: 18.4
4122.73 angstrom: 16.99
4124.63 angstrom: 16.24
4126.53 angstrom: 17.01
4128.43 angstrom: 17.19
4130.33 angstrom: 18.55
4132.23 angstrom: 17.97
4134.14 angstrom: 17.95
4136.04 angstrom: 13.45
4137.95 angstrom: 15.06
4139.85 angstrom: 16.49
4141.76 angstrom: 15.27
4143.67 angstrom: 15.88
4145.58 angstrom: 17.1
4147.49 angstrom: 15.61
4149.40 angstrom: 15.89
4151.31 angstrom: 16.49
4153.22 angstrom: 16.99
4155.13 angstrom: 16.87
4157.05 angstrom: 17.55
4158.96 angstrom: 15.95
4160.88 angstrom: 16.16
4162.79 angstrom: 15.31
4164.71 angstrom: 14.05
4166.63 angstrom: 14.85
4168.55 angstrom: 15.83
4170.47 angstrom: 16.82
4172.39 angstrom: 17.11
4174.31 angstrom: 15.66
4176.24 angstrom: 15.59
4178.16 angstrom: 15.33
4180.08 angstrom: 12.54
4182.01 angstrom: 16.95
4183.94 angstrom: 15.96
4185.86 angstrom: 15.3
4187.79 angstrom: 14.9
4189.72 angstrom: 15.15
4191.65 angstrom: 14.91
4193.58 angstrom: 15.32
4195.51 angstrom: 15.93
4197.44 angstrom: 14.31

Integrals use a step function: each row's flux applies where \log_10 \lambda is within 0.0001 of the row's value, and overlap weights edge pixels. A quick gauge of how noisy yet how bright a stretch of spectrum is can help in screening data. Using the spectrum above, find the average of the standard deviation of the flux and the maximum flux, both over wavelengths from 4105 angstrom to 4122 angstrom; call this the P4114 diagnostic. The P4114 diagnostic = 9.7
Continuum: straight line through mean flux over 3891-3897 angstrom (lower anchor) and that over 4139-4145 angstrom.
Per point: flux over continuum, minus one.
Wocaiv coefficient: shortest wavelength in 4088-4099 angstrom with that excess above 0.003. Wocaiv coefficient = 4088.70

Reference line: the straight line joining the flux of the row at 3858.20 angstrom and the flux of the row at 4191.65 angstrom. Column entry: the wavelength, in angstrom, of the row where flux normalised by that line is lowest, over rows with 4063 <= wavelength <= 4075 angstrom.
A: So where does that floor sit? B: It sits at 4068.04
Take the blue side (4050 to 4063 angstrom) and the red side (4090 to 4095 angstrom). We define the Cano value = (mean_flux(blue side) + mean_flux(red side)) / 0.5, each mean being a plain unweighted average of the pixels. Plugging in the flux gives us 69.1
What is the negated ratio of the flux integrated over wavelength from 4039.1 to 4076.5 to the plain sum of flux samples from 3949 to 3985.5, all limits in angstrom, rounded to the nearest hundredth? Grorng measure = -1.69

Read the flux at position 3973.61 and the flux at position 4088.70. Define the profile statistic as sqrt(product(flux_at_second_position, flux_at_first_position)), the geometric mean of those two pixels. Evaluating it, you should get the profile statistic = 18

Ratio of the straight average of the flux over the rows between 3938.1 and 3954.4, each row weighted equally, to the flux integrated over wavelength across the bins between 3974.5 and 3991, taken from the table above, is 0.0616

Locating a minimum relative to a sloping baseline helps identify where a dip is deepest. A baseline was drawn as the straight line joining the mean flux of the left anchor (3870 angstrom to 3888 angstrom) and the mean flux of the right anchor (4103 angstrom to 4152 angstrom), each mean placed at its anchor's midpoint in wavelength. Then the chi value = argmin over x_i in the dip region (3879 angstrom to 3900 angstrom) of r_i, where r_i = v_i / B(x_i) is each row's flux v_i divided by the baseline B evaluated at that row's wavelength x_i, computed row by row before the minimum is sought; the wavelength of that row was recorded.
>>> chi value 3888.53 angstrom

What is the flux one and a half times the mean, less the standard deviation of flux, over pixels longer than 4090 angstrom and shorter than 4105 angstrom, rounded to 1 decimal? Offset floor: 26.5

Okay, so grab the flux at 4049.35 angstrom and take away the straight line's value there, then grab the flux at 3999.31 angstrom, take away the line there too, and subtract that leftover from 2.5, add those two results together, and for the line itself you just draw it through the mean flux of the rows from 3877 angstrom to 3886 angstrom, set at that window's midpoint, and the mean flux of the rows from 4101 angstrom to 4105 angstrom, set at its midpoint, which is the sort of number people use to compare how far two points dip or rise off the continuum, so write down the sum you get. 3.5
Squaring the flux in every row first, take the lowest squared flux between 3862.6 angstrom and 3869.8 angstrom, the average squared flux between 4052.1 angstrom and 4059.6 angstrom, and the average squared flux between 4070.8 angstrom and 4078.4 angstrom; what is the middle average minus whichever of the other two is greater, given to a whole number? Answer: -179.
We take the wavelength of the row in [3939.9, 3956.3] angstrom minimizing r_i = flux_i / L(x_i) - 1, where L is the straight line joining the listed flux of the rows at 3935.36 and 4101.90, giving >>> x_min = 3949.89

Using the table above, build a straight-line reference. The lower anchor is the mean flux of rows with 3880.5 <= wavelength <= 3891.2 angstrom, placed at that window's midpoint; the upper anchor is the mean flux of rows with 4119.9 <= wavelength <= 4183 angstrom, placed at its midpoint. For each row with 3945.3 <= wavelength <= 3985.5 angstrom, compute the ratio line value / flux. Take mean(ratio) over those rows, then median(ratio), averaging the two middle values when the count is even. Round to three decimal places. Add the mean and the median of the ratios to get 2.077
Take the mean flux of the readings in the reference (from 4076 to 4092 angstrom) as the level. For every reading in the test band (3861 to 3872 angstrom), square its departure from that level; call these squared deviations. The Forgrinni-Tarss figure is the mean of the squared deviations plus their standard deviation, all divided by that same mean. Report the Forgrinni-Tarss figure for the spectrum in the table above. 1.2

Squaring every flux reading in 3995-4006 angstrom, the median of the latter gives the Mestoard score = 319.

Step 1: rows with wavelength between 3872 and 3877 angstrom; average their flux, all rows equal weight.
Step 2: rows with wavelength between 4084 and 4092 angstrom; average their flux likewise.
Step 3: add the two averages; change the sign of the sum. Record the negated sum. -40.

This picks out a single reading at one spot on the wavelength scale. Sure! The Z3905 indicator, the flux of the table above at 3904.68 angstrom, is 19.56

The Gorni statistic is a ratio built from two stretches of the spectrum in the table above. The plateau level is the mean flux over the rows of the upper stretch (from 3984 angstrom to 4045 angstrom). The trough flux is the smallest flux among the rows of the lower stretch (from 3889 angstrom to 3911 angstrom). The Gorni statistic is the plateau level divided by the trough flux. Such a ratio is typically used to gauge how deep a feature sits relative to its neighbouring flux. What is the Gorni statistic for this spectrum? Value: 0.94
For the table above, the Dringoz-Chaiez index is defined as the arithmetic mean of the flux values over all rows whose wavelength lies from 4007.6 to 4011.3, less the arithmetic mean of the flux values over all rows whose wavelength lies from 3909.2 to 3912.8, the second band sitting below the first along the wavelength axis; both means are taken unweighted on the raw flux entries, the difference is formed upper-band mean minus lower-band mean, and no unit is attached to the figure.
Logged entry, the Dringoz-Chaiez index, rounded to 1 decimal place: -1.7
